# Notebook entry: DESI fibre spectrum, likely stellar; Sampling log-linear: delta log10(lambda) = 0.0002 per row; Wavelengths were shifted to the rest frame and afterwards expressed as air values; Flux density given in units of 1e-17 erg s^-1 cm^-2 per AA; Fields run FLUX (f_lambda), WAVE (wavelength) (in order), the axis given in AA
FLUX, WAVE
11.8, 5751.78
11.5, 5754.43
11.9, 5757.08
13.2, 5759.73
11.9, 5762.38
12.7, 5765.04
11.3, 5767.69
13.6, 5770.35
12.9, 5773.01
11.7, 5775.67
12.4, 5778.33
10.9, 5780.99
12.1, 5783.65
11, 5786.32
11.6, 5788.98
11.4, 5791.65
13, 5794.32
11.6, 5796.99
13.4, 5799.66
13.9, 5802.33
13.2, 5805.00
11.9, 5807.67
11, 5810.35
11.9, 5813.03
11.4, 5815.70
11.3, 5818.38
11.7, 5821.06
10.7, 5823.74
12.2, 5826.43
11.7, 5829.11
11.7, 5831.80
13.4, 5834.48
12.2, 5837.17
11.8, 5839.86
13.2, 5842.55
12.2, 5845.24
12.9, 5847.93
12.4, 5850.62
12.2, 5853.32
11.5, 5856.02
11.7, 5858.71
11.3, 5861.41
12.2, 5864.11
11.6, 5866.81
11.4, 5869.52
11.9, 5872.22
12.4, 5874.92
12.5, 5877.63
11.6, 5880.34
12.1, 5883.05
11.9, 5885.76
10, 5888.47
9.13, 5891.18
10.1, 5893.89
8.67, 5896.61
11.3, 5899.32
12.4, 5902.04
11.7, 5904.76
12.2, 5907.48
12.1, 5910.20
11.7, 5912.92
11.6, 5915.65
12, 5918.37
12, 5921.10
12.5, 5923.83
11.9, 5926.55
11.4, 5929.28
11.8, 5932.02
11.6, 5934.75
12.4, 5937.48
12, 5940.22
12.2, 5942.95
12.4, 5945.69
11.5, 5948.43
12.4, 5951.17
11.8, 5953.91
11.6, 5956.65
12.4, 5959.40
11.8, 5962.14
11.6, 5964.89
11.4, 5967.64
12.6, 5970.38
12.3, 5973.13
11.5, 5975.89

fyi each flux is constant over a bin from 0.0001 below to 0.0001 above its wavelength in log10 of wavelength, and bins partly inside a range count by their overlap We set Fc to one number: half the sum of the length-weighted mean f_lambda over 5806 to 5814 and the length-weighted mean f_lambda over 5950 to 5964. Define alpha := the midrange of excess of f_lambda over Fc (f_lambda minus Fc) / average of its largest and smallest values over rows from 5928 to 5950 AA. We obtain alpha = 0.1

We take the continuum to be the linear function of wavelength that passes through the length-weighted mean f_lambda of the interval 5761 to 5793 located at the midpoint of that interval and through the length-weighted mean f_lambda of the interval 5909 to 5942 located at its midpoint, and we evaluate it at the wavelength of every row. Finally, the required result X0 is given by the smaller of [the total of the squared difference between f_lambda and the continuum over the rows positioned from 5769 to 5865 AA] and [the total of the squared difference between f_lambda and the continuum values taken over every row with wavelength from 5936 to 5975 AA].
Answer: 2.3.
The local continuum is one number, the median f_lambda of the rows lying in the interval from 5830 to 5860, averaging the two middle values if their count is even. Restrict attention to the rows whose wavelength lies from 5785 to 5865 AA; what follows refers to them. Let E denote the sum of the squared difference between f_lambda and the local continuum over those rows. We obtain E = 19.5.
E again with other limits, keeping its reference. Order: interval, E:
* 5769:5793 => 6.9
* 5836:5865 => 3.2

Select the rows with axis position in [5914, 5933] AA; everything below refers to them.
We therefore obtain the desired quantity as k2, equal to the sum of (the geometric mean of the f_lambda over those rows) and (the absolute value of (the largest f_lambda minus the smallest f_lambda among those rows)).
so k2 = 12.98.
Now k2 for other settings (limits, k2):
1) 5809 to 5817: 12.33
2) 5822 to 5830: 13.02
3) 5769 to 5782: 14.96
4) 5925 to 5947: 12.96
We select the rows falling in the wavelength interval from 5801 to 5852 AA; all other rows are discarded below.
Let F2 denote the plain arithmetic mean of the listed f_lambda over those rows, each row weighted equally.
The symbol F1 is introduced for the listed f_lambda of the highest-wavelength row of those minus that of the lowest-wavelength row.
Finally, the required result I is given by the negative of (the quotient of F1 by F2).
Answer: 0.12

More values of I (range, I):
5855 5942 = -0.04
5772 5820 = 0.13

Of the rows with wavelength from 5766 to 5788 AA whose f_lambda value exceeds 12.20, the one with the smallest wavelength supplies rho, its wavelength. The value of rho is 5770.35 AA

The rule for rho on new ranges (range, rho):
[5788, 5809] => 5794.32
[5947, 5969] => 5951.17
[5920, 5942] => 5923.83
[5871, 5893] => 5874.92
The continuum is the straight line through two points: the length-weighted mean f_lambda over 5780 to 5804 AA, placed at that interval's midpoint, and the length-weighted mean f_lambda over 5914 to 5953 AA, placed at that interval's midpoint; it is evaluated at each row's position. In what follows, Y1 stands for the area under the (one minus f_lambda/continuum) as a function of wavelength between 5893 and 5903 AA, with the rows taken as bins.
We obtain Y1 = 1.20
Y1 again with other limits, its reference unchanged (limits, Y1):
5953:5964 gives 0.05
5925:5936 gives 0.26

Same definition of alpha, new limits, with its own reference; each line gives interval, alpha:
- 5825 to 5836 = 0.7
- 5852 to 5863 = -0.1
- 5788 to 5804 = 0.8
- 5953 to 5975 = 0.2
